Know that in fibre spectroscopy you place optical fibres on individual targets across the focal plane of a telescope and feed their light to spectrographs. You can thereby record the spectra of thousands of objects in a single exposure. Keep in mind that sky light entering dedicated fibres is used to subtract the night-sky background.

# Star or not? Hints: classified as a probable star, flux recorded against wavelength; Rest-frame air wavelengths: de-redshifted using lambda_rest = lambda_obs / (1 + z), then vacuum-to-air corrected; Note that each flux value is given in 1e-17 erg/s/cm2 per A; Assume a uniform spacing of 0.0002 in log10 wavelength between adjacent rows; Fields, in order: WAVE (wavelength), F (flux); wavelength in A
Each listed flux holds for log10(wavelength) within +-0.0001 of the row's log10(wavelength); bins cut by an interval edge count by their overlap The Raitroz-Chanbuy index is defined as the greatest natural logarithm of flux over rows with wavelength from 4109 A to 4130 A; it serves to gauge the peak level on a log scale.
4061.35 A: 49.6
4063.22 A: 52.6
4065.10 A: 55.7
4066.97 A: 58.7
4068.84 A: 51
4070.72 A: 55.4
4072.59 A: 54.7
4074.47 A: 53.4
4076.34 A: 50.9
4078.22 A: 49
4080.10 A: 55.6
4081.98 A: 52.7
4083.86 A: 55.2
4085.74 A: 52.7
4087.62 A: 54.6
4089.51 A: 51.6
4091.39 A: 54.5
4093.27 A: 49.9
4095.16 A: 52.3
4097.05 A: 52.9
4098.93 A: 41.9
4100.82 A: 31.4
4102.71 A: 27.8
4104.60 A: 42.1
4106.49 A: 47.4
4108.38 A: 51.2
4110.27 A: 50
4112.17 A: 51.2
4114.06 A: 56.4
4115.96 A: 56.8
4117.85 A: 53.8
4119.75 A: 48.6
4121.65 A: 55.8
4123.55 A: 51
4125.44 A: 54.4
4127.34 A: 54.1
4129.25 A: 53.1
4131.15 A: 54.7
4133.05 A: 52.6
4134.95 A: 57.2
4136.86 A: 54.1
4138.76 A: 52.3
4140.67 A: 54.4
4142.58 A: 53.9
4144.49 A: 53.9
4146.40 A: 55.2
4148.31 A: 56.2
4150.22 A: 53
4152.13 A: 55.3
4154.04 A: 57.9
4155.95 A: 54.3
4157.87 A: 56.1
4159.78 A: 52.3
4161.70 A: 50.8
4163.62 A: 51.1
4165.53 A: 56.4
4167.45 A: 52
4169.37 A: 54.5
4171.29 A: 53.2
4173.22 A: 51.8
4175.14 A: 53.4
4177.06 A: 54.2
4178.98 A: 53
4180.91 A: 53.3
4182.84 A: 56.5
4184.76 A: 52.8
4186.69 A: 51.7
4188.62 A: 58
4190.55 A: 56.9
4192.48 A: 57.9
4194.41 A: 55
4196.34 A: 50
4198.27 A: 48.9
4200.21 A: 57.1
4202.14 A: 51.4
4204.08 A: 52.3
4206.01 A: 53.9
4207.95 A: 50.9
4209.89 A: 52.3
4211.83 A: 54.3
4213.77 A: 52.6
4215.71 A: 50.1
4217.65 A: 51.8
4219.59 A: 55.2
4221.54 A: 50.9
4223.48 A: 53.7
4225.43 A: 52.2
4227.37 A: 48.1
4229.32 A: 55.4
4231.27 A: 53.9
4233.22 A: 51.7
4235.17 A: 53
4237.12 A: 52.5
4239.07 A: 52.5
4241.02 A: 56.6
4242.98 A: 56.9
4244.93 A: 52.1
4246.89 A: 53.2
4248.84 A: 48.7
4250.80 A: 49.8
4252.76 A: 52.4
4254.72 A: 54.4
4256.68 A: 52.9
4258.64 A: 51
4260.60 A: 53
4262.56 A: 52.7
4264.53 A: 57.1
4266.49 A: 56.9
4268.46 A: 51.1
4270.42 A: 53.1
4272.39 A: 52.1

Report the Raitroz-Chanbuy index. 4.040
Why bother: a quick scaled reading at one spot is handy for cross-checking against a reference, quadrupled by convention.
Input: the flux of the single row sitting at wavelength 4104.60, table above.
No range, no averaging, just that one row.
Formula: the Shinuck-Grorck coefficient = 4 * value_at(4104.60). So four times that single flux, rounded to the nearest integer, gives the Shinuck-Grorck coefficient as 168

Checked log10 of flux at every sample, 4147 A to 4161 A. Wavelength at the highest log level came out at 4154.04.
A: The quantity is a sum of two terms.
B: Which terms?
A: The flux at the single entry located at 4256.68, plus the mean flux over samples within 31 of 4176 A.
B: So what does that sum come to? 107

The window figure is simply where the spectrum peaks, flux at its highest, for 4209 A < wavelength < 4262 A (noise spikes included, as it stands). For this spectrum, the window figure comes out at 4242.98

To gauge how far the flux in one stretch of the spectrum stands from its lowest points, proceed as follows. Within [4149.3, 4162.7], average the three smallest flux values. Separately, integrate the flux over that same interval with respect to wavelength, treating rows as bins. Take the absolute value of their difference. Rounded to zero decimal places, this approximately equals 675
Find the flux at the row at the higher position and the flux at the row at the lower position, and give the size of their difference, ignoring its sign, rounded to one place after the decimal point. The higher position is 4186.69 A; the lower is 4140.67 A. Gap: 2.7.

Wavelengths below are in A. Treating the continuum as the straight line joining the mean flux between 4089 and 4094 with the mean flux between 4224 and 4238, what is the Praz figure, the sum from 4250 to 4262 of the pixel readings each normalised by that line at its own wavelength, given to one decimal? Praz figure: 6.0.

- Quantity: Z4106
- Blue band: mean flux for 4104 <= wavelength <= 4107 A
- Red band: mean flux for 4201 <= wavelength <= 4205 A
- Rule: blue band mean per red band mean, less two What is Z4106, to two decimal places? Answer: -1.14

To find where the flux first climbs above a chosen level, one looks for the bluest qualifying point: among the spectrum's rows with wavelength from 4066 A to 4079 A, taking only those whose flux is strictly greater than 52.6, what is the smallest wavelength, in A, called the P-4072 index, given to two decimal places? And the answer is 4066.97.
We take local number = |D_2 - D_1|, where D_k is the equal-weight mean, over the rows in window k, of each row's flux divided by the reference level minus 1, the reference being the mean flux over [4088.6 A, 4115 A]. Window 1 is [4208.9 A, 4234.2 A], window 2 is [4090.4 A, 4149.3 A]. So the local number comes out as 0.031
